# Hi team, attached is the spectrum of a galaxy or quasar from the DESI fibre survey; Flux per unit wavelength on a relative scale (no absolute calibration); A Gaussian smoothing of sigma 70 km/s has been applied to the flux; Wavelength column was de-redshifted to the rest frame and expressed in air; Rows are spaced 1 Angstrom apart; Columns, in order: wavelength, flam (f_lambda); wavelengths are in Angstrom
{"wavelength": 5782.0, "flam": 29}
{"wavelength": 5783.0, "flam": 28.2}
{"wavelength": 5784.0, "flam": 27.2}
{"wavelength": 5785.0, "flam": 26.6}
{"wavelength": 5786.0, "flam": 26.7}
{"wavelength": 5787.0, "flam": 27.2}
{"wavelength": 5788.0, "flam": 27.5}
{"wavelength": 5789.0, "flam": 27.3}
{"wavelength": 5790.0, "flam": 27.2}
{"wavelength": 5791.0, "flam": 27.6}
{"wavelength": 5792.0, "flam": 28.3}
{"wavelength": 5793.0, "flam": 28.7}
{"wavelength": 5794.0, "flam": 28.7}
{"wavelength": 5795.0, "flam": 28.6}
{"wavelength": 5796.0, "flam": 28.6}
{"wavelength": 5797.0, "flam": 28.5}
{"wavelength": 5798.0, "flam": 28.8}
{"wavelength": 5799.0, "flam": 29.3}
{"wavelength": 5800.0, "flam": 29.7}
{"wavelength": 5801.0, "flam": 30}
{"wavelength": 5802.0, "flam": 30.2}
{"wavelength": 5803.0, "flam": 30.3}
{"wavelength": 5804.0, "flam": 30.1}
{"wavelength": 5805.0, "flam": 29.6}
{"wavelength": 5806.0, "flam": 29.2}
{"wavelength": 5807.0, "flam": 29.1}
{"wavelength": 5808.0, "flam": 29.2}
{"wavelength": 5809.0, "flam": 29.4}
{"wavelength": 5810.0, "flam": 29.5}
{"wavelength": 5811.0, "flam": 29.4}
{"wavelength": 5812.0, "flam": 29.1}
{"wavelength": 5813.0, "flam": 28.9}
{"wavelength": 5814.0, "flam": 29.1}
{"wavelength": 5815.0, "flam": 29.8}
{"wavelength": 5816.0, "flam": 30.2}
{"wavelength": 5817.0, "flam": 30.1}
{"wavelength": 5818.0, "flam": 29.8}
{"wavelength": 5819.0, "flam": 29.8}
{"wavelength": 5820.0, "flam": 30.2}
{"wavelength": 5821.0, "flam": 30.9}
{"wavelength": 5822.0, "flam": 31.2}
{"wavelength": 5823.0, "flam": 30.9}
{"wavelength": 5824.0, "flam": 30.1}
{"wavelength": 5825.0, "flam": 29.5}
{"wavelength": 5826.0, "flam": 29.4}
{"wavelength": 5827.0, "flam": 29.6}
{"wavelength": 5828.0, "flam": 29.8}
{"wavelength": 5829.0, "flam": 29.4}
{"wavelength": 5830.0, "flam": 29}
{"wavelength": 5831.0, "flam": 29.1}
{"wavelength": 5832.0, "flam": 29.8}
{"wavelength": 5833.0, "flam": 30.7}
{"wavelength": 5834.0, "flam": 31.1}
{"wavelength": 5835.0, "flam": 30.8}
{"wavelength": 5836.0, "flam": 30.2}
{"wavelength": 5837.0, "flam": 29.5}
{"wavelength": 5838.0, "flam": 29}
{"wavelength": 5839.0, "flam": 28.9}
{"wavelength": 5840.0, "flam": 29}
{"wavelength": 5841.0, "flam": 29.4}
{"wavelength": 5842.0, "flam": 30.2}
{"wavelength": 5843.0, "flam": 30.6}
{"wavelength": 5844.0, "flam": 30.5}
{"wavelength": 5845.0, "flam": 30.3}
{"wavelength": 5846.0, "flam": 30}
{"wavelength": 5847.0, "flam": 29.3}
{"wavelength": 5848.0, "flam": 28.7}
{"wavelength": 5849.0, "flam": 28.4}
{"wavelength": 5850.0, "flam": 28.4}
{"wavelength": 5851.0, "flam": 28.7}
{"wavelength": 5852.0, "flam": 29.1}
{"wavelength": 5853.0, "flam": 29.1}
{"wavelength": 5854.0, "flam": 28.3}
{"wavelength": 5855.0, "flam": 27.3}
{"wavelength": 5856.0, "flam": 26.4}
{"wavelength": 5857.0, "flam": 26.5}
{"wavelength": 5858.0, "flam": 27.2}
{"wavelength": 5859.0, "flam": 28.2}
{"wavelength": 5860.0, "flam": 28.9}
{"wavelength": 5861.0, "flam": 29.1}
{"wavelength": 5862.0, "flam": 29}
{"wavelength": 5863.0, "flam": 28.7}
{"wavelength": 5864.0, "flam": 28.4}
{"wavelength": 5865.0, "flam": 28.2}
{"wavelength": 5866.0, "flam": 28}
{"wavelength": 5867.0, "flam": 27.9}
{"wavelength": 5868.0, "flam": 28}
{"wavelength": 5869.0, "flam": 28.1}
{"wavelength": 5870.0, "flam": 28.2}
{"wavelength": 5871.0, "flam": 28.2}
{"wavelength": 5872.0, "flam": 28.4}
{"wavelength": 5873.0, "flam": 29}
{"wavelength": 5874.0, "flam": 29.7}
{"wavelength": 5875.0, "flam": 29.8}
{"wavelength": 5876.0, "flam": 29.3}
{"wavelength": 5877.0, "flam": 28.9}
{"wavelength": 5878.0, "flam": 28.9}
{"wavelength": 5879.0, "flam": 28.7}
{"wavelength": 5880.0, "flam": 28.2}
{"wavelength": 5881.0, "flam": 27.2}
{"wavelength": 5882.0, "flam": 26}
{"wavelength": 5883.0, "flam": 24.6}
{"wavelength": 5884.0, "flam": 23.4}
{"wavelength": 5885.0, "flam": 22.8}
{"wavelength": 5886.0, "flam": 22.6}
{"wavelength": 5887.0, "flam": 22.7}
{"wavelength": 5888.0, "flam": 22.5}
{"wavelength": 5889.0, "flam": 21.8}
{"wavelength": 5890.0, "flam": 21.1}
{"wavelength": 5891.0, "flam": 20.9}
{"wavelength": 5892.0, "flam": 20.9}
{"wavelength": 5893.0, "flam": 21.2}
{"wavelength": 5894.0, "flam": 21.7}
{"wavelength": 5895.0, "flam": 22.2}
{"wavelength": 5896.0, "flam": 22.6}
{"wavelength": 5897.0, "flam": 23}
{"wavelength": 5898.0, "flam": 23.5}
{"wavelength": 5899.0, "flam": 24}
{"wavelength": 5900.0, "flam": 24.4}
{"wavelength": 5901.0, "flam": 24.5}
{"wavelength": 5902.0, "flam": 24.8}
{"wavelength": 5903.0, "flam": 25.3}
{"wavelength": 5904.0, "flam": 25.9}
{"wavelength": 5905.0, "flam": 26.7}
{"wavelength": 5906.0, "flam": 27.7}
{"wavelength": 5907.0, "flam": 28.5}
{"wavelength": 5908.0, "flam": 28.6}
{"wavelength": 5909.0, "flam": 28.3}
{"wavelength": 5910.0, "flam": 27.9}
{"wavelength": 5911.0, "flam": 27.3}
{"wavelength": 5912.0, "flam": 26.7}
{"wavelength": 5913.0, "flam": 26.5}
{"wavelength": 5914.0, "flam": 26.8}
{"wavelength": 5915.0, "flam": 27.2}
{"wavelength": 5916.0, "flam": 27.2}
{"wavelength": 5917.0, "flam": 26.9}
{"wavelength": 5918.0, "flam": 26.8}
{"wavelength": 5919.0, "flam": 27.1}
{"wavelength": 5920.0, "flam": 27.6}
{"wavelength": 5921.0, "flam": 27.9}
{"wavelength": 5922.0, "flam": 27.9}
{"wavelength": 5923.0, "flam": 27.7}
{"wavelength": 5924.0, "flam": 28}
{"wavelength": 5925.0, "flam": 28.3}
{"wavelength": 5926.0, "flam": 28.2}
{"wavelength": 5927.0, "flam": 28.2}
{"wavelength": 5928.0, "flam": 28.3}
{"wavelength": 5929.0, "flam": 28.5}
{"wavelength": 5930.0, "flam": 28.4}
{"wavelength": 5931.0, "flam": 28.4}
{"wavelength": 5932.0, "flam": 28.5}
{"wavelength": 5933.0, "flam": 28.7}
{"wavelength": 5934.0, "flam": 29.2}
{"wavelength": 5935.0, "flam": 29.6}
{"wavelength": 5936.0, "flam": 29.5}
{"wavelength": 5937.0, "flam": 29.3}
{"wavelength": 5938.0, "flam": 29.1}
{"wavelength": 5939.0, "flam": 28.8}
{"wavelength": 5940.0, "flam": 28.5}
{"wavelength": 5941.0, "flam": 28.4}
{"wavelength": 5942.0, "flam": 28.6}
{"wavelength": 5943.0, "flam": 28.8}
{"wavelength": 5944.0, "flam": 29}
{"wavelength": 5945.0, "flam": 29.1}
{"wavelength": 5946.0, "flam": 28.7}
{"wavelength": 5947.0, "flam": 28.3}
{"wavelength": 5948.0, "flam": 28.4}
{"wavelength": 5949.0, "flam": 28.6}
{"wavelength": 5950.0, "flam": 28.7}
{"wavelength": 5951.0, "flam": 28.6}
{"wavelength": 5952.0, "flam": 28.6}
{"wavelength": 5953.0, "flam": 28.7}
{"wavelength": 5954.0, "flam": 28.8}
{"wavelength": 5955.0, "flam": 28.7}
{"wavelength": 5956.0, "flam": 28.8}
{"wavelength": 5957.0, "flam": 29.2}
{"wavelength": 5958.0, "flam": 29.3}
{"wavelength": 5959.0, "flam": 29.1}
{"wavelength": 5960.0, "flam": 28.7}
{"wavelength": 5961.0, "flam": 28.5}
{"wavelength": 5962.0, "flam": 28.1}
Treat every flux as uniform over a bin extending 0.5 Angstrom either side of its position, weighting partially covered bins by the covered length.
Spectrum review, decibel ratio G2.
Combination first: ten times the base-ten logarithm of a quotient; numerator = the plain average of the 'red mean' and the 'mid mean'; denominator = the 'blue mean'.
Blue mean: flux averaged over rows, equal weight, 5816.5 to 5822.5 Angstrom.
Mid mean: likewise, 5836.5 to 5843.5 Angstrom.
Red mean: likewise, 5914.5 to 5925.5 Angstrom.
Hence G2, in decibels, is -0.27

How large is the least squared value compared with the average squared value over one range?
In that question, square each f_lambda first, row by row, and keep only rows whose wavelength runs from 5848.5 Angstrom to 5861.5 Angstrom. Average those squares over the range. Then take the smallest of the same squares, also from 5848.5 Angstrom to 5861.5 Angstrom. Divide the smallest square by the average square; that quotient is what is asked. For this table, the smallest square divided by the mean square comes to 0.880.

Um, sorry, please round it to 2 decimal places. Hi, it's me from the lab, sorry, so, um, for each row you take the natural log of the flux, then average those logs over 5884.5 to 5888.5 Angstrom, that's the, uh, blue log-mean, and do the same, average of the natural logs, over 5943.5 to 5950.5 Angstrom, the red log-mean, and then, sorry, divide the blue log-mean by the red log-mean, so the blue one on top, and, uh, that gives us 0.93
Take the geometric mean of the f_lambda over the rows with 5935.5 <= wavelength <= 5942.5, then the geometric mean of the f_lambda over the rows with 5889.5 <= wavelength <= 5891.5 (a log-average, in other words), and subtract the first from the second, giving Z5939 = -7.9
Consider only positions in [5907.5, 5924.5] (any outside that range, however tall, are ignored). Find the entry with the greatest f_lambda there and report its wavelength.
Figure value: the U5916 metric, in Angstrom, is 5908.0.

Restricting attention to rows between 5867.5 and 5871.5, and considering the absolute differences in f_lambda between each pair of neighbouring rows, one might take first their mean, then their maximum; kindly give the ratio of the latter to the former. 1.50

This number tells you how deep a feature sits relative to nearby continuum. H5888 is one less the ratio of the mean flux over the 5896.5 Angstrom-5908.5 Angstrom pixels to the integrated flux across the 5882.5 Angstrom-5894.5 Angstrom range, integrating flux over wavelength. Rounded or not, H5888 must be 0.904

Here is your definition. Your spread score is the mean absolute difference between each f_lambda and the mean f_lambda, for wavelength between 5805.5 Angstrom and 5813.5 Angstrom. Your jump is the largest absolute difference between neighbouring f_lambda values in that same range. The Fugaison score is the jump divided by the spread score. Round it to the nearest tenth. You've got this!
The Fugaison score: 1.9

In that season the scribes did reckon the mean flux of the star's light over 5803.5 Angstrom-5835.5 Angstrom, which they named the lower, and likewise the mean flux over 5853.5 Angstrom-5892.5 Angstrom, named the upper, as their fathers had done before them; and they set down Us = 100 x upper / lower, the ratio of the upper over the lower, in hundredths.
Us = 90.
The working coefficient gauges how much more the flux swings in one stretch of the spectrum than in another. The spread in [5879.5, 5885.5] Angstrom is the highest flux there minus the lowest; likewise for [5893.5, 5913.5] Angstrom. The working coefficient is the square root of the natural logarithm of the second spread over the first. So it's 0.50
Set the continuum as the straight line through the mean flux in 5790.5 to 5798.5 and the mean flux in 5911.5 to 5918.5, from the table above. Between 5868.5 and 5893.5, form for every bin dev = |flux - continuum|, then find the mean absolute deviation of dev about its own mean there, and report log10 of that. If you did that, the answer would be 0.27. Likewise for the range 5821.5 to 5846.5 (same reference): -0.20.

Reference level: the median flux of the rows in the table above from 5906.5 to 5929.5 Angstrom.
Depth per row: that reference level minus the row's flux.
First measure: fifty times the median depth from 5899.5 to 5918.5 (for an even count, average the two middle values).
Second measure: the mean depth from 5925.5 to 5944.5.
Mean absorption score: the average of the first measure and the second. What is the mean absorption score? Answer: 27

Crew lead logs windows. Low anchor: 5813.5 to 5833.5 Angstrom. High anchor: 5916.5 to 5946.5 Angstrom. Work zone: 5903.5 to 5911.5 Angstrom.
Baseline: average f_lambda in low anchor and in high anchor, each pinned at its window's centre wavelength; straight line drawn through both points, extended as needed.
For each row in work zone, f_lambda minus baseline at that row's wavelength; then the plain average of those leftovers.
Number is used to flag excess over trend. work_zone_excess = -1.1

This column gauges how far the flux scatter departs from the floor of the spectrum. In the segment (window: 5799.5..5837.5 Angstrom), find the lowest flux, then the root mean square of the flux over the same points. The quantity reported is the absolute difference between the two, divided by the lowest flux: 0.033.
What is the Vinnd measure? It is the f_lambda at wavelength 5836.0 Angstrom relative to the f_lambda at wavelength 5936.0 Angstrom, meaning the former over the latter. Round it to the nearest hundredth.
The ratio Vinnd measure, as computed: 1.02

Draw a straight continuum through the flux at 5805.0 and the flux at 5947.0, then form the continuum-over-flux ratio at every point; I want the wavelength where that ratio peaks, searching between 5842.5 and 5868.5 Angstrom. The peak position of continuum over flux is 5856.0 Angstrom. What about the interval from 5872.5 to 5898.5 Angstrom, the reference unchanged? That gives 5891.0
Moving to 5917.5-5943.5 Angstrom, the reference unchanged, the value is 5918.0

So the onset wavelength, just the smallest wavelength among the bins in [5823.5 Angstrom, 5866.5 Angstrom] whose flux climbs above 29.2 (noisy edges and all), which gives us 5824.0 Angstrom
